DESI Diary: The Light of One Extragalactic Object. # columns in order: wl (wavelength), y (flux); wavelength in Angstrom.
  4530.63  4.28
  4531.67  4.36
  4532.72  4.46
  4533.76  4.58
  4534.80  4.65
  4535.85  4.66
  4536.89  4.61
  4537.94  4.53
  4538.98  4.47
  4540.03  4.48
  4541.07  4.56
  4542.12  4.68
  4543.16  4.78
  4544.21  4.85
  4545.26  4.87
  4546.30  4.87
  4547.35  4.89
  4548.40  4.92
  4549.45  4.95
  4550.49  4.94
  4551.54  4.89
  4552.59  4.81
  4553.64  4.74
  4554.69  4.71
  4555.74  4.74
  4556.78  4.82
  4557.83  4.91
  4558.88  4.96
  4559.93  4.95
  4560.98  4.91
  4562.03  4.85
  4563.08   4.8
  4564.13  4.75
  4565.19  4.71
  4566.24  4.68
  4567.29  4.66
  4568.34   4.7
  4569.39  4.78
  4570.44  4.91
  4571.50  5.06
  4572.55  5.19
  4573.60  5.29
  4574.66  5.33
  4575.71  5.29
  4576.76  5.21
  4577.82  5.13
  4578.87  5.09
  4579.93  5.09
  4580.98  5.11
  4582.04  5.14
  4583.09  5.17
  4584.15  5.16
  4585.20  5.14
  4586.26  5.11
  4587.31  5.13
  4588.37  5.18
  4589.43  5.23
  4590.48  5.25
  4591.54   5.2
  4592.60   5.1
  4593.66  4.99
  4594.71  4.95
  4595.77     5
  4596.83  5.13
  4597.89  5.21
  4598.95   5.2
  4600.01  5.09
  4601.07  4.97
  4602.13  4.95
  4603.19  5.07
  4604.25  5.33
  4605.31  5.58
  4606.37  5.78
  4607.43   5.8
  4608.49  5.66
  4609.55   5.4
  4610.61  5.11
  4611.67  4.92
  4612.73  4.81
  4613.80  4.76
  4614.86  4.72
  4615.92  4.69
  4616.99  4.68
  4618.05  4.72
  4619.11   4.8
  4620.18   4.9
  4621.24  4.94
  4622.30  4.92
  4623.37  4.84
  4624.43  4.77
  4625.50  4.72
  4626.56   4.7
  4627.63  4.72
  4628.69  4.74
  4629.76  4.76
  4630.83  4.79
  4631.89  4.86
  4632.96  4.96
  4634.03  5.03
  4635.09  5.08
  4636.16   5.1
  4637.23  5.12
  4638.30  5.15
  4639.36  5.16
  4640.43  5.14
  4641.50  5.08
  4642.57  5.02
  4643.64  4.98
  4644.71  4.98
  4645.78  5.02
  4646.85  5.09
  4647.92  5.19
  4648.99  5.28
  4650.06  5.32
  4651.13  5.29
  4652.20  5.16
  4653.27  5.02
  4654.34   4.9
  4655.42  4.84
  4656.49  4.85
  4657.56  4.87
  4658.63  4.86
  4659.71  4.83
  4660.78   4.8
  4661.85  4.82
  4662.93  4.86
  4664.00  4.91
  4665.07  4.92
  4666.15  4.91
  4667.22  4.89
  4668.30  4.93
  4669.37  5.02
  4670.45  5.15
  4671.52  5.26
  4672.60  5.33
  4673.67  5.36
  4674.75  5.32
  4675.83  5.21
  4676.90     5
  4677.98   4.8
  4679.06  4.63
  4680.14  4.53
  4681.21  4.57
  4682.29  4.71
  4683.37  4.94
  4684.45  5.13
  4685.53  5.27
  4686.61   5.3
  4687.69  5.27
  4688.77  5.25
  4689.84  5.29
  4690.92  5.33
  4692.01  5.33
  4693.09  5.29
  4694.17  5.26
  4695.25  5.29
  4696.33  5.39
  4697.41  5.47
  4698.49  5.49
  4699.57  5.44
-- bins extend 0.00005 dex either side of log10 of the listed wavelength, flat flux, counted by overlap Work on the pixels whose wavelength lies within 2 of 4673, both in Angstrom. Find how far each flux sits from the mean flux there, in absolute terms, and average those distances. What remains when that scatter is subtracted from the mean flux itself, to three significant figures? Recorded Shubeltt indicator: 5.29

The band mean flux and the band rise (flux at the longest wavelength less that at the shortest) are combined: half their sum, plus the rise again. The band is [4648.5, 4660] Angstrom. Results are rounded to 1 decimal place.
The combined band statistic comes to 1.8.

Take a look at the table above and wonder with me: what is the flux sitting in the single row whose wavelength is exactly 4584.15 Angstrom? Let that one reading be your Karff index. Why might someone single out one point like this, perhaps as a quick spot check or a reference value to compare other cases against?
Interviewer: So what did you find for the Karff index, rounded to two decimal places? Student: 5.16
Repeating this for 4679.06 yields 4.63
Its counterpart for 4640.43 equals 5.14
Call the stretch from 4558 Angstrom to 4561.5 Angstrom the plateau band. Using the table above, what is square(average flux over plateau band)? 24.4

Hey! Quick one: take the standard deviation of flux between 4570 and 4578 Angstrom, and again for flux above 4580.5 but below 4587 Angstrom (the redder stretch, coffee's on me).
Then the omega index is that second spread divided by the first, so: 0.2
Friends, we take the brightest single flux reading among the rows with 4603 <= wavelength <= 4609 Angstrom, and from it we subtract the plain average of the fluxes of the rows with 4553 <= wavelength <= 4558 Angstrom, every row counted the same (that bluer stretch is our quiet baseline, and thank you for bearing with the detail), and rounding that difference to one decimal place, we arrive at 1.0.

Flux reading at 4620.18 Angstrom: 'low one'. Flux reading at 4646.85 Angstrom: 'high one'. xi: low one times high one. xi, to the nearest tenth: 24.9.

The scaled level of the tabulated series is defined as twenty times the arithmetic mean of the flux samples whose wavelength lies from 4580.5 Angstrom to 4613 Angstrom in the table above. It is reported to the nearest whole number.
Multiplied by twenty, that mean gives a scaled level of 104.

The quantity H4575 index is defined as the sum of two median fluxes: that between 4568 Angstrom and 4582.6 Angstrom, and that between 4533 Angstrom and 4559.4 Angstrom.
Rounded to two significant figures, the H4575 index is 9.9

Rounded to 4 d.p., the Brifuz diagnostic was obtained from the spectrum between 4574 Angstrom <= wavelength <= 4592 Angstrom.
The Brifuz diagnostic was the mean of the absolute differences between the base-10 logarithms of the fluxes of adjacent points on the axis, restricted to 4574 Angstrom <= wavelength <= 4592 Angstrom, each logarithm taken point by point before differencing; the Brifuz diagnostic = 0.0030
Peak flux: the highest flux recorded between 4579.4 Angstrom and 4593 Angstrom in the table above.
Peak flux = 5.25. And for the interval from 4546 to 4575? 5.33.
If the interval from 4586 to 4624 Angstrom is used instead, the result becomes 5.8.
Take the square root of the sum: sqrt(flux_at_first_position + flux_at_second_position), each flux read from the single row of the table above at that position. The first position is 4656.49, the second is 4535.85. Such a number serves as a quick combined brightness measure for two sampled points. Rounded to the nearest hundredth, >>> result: 3.08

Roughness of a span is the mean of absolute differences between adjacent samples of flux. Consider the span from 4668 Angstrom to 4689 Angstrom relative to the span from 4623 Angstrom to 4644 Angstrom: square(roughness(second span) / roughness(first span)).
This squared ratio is 7.1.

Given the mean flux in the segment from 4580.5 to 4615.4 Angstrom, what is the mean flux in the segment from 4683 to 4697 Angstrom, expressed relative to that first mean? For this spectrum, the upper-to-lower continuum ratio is 1.02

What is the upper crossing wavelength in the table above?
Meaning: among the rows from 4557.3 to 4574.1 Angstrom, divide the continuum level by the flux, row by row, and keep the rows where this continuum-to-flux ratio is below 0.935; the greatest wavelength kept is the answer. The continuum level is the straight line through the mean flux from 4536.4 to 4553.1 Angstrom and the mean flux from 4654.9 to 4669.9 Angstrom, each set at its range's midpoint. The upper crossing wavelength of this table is 4573.60 Angstrom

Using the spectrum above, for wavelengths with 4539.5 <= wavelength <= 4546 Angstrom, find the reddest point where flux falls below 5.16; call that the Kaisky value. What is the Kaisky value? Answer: 4545.26 Angstrom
